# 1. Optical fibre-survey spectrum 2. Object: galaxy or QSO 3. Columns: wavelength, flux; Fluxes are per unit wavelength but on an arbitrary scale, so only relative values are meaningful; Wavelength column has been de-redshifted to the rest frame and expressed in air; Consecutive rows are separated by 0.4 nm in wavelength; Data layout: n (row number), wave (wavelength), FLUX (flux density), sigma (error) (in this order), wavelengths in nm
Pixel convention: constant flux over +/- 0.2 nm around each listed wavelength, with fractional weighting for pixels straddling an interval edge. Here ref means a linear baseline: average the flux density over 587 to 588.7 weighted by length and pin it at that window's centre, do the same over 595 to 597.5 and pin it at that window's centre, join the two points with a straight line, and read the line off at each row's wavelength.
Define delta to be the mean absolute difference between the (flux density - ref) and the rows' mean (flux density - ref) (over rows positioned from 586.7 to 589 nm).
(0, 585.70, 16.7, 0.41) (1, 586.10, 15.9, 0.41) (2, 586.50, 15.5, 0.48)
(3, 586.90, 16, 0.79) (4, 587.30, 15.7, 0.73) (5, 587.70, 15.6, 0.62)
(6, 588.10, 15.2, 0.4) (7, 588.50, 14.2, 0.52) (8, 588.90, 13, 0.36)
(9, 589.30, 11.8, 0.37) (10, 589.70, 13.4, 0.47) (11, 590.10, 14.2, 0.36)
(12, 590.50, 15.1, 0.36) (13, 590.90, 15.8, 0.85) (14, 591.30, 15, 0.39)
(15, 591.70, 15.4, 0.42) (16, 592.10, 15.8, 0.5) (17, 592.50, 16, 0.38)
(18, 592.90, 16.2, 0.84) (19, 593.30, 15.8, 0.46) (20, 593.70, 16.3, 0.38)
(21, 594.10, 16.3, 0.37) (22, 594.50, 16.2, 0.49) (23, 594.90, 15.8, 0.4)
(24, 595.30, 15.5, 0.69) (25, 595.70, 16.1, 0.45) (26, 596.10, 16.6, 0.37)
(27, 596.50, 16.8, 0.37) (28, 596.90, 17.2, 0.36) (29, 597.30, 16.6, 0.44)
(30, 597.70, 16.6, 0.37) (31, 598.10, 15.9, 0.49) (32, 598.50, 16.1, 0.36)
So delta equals 0.98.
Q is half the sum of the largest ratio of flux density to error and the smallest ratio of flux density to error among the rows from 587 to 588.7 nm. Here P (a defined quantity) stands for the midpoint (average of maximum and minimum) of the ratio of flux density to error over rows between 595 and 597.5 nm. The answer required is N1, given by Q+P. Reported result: 65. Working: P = 35.1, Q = 29.8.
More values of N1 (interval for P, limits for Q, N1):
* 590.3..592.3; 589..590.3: 64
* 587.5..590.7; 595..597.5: 69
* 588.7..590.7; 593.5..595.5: 68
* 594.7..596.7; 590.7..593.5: 64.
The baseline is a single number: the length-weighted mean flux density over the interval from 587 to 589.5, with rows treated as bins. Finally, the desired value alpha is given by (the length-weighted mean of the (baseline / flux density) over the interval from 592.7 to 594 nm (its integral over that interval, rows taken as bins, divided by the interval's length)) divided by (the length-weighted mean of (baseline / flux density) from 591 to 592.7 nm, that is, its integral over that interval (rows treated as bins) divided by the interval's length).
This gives 0.97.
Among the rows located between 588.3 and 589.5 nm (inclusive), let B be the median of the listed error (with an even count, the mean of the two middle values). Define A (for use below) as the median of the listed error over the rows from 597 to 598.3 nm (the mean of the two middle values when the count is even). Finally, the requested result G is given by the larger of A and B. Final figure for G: 0.44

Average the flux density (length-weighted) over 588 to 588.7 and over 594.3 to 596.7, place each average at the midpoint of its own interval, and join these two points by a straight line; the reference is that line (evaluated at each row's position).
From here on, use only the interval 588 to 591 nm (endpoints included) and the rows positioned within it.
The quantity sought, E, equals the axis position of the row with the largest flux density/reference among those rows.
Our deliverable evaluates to 588.10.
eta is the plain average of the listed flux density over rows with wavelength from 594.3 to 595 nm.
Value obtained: 16.0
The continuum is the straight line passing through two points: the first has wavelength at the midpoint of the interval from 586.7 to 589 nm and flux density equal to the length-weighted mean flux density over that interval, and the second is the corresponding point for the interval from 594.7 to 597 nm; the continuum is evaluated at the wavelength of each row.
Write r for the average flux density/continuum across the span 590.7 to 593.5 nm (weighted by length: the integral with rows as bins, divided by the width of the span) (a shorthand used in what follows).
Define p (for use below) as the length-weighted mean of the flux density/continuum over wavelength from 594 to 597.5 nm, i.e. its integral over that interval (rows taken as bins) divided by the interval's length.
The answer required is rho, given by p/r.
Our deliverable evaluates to 1.00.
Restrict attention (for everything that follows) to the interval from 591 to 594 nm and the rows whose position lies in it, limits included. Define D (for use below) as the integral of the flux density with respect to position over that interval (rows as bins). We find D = 47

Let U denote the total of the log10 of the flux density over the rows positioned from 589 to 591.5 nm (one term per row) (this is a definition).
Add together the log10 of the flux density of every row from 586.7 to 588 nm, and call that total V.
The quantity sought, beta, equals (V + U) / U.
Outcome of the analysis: 1.5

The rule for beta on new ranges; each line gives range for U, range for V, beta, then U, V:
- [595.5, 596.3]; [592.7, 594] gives 2.5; 2.4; 3.62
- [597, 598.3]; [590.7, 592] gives 2.0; 3.6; 3.56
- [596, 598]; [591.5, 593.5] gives 2.0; 6.1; 6.00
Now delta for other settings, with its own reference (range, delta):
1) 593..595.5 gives 0.31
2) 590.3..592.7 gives 0.30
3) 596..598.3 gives 0.34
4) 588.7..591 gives 1.06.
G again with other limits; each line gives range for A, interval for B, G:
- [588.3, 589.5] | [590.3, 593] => 0.42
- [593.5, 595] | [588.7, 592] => 0.39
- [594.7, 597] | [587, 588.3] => 0.62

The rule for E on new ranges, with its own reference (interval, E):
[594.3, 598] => 596.90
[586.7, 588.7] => 586.90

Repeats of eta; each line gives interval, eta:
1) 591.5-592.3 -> 15.6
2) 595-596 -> 15.8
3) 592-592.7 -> 15.9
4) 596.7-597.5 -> 16.9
